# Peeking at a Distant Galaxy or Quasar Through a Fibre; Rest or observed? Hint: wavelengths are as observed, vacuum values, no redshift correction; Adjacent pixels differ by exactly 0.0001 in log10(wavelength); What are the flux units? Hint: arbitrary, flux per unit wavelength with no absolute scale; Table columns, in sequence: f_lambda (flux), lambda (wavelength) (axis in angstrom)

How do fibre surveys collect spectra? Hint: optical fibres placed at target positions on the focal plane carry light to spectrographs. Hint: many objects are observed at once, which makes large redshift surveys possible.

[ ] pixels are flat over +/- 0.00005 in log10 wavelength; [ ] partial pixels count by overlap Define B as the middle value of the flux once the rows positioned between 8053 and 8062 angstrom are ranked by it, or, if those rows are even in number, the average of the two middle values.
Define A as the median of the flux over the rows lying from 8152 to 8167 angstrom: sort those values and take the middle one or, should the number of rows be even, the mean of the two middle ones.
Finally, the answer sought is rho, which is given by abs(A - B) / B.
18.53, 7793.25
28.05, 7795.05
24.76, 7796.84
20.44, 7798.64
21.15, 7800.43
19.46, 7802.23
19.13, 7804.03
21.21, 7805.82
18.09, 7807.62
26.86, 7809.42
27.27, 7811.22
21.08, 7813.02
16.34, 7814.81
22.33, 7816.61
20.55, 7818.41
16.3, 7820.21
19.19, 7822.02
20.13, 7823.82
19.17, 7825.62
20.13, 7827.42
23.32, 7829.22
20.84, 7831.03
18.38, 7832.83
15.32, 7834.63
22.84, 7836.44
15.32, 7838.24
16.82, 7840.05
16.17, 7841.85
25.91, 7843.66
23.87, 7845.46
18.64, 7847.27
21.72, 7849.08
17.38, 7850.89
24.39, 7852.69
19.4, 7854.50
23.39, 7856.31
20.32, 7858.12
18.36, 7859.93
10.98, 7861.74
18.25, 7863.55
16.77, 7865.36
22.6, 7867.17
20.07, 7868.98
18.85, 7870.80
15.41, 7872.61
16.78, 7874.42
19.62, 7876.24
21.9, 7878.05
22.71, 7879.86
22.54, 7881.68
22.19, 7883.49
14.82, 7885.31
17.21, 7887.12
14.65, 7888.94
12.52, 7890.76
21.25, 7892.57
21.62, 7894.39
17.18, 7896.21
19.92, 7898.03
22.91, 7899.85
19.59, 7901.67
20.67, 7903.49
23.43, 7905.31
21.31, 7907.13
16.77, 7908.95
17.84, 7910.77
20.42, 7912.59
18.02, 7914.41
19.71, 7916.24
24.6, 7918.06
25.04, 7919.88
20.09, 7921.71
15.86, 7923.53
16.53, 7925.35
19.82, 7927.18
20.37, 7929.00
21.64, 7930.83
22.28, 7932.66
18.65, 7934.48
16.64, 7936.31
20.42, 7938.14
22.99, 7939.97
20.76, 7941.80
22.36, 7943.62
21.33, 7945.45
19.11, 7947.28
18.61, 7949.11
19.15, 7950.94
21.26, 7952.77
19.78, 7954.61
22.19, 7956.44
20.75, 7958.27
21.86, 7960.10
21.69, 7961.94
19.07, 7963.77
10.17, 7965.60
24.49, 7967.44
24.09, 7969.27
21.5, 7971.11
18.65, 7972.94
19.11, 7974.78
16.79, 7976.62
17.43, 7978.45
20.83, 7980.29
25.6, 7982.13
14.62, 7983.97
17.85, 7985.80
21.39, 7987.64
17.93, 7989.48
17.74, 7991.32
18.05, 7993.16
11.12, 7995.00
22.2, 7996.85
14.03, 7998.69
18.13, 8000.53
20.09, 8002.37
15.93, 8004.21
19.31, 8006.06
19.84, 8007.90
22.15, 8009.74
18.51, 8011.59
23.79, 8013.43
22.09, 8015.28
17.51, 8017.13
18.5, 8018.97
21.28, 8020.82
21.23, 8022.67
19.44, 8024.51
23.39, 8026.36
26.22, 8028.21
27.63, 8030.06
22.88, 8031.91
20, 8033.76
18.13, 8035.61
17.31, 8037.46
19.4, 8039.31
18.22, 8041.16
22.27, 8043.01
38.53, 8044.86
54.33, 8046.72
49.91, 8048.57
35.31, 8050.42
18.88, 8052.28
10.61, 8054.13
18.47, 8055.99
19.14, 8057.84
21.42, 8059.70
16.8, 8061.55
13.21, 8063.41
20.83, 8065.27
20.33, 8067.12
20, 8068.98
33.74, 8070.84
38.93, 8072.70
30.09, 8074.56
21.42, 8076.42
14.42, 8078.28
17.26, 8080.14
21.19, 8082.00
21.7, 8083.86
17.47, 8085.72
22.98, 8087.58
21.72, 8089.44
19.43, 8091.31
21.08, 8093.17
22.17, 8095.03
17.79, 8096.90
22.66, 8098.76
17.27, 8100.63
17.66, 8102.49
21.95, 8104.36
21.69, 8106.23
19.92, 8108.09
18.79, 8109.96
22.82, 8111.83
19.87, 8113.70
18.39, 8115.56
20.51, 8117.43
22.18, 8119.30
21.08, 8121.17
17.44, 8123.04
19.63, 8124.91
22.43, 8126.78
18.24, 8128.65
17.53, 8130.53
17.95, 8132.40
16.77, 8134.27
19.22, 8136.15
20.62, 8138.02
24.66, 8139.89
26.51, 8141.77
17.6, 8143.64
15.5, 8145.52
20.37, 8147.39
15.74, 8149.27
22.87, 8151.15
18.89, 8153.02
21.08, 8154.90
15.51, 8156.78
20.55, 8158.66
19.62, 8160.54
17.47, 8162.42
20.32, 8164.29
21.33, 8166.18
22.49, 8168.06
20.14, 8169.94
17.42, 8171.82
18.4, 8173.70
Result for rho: 0.08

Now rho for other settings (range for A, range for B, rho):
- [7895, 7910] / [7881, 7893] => 0.18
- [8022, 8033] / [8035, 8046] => 0.23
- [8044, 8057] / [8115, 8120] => 0.72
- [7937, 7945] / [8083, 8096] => 0.01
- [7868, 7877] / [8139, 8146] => 0.11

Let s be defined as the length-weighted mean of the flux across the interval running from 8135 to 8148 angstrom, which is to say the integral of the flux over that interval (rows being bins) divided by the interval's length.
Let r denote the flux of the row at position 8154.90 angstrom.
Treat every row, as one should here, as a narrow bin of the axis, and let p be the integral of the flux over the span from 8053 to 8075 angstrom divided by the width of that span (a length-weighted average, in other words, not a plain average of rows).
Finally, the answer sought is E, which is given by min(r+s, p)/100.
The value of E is 0.218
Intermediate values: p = 21.8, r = 21.08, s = 20.6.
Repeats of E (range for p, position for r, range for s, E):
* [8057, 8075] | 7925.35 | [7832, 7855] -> 0.233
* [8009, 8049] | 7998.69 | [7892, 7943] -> 0.244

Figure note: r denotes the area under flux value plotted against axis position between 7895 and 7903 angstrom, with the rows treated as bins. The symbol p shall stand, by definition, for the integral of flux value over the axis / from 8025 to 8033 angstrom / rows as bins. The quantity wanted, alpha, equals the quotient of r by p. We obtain 0.81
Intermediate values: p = 197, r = 160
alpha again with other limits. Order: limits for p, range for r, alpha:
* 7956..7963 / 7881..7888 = 0.89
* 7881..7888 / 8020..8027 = 1.11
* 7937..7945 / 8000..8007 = 0.75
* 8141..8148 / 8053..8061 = 1.00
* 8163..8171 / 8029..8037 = 1.05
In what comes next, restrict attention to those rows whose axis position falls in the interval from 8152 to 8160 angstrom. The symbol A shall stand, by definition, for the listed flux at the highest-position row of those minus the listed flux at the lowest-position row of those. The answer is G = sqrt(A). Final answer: 1.29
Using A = 1.7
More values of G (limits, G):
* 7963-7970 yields 2.24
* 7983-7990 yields 1.82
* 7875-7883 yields 1.71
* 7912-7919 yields 2.04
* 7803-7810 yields 2.78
